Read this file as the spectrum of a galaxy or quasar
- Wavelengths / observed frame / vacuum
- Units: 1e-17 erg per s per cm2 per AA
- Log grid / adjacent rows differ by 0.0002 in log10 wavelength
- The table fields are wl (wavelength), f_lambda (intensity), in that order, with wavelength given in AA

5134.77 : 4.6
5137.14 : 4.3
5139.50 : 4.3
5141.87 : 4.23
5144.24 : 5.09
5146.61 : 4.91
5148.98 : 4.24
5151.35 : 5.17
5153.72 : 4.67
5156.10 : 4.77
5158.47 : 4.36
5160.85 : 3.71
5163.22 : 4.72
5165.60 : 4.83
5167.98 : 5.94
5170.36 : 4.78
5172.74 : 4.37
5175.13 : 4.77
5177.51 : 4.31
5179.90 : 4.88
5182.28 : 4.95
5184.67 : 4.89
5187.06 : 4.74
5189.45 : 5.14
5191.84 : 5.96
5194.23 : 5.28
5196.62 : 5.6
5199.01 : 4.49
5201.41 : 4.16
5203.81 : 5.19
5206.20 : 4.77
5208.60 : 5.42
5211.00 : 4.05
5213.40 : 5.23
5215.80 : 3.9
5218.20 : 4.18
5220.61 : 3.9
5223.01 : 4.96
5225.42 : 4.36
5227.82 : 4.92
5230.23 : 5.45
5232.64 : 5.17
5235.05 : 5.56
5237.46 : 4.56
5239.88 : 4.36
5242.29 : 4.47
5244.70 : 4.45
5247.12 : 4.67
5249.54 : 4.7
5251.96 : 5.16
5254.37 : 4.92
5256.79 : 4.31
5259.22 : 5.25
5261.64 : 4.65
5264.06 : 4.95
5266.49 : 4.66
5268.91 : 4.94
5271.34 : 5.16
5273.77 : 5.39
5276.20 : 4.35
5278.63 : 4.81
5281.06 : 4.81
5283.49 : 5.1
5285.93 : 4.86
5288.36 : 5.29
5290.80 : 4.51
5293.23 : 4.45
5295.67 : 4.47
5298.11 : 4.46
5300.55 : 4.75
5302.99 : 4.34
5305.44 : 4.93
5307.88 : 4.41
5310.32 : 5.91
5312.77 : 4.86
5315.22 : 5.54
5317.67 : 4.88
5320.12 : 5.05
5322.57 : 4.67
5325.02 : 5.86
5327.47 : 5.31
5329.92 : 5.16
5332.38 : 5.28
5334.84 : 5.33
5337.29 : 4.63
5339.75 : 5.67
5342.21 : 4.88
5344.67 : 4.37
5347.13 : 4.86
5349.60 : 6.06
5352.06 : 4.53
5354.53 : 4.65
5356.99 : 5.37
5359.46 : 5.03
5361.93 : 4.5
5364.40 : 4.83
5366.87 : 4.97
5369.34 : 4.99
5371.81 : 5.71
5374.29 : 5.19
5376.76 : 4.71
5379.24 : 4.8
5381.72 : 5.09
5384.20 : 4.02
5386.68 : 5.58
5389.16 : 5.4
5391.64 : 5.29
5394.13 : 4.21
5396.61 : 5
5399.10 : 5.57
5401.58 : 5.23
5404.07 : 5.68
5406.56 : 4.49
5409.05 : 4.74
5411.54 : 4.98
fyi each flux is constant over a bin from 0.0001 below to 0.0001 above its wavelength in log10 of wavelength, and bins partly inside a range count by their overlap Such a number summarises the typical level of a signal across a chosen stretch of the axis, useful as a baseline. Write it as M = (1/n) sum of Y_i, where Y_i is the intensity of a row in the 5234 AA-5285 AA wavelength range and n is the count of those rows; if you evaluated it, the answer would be 4.82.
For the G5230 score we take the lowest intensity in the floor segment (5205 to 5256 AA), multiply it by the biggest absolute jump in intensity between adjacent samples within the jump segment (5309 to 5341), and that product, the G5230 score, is 4.6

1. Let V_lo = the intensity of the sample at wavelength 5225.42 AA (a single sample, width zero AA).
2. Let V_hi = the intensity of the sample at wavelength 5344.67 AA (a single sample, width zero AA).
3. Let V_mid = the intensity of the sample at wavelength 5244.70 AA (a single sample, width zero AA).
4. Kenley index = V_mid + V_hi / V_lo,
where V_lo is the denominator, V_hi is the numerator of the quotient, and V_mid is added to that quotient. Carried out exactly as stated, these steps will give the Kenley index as 5.5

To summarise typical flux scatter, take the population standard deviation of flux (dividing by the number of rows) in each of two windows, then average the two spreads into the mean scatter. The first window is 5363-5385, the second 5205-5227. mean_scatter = 0.49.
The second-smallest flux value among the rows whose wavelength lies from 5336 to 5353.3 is 4.53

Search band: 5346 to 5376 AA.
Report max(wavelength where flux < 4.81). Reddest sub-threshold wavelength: 5361.93 AA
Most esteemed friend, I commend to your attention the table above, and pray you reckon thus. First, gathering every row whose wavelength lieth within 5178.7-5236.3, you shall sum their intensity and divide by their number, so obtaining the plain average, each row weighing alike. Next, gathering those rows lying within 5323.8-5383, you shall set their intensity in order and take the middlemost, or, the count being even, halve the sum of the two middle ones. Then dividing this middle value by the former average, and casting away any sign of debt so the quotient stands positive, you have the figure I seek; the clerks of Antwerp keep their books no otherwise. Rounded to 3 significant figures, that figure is 1.03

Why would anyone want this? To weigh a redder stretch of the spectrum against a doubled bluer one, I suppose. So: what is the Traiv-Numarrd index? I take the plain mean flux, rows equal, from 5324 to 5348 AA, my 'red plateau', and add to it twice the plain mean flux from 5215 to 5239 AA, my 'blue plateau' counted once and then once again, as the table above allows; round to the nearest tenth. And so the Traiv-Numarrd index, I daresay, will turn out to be 14.5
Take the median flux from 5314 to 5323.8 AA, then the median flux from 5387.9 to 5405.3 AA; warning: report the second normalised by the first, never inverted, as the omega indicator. 1.07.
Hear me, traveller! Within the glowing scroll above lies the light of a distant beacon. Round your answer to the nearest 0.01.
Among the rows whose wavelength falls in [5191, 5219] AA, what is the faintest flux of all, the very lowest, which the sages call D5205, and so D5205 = 3.90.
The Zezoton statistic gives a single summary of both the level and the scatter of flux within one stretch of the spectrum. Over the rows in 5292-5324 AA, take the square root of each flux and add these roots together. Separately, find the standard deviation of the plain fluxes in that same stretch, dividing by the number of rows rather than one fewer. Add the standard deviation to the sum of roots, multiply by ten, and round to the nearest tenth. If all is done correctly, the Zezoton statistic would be 289.7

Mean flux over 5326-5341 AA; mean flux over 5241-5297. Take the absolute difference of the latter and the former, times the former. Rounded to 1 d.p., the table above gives 2.3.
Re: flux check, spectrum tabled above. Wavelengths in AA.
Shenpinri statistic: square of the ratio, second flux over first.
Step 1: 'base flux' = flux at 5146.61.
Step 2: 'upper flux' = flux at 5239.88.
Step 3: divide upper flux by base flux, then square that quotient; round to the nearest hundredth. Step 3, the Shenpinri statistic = 0.79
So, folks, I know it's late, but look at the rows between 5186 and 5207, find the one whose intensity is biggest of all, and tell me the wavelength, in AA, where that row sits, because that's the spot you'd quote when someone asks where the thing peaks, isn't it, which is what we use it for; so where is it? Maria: 5191.84 AA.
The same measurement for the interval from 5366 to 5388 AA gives 5371.81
